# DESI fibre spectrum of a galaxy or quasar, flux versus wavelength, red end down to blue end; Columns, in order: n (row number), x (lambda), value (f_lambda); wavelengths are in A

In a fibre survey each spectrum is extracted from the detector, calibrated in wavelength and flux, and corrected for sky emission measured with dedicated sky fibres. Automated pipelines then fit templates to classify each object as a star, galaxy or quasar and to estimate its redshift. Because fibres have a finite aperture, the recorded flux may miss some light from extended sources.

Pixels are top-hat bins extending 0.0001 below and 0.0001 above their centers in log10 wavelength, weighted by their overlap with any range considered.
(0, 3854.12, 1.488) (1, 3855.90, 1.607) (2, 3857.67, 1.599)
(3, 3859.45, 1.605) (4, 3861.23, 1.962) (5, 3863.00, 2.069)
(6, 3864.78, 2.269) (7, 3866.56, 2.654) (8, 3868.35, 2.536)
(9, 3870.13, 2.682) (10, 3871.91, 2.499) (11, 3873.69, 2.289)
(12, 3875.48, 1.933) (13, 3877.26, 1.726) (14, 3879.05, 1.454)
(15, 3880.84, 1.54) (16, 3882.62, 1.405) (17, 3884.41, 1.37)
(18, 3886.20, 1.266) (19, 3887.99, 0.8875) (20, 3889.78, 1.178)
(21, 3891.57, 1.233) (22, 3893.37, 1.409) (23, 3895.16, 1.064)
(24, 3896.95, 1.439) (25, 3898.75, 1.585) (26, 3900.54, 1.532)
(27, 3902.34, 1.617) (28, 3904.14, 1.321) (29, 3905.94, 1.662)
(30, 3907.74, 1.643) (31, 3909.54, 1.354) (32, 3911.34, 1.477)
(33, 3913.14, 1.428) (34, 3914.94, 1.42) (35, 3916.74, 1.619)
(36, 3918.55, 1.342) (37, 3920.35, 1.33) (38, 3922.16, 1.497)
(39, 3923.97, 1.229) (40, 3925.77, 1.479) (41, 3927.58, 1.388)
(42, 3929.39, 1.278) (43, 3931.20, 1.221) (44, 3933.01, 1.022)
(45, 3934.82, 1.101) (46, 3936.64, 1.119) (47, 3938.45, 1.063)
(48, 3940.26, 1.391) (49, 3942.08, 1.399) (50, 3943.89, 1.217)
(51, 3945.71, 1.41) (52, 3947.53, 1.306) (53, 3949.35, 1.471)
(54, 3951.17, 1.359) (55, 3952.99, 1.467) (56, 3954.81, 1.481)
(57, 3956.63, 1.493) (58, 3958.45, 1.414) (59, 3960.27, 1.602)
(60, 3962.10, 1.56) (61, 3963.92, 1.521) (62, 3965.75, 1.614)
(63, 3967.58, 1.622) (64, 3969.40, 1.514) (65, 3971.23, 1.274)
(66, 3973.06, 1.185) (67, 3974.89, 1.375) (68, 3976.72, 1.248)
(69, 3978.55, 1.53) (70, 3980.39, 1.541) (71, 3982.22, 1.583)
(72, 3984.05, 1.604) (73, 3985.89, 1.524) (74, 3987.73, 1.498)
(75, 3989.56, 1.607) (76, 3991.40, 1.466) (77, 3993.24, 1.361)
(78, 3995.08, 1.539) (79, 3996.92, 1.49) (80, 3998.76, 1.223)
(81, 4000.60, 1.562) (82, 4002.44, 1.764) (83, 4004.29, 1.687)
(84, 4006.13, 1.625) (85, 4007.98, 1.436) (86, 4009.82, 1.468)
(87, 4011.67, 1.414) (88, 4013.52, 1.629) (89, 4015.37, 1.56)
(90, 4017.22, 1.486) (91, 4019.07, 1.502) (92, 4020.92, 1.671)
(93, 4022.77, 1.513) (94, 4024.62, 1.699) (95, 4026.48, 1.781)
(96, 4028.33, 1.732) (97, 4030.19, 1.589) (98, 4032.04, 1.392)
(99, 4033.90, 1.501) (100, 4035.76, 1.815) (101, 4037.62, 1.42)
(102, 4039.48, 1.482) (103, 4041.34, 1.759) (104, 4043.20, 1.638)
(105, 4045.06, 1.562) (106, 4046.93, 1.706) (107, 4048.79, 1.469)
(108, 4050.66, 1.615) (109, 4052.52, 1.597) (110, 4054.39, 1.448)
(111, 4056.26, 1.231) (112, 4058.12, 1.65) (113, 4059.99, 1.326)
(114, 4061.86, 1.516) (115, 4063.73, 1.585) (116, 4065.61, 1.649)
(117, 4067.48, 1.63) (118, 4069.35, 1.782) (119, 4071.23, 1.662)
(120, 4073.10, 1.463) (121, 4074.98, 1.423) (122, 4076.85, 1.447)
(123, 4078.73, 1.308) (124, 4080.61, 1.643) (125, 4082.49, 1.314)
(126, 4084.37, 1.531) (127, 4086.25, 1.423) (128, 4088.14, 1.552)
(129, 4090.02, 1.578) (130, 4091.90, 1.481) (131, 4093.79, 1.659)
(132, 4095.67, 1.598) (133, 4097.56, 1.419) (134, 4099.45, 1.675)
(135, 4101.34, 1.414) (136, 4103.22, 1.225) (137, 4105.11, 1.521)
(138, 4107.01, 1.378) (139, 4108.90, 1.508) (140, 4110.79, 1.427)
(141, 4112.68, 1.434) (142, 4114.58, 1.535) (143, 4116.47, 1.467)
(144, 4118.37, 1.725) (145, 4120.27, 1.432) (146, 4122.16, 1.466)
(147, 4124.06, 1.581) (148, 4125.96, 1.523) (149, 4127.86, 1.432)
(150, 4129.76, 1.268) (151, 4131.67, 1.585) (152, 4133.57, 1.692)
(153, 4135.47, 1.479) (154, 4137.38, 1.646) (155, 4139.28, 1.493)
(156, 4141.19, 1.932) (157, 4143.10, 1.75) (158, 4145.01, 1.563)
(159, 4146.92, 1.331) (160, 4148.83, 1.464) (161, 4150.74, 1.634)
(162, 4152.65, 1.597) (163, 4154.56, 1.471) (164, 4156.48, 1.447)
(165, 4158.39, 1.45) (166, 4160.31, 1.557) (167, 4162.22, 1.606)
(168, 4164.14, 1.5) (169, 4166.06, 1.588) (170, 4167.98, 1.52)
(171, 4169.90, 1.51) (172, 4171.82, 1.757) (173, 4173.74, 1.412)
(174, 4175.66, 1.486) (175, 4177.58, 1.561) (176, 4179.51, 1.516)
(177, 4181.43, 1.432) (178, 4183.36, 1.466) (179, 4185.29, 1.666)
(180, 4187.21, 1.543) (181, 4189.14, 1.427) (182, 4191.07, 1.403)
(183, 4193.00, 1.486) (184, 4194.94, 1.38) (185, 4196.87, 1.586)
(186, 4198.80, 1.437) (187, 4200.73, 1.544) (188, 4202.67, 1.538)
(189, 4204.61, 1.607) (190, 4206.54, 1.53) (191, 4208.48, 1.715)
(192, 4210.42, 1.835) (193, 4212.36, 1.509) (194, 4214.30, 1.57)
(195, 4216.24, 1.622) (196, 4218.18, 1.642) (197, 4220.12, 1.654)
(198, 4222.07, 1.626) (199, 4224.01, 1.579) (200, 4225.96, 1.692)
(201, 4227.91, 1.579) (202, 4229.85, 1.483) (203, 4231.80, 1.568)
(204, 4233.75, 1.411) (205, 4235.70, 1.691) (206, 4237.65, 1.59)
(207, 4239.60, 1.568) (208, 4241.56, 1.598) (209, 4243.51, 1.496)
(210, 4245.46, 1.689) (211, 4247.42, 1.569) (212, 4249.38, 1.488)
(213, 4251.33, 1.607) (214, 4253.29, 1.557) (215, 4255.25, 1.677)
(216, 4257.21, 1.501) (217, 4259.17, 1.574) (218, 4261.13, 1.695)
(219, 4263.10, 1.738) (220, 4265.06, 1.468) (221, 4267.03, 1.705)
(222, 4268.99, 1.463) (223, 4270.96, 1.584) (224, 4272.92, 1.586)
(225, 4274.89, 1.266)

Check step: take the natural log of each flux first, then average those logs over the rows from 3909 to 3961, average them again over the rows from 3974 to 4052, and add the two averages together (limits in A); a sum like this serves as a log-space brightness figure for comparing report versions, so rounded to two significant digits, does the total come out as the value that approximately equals 0.73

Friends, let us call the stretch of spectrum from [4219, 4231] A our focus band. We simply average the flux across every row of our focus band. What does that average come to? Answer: 1.60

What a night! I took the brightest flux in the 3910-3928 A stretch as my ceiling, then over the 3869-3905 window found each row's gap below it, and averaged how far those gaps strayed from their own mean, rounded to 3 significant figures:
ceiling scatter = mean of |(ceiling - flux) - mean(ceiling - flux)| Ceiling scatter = 0.333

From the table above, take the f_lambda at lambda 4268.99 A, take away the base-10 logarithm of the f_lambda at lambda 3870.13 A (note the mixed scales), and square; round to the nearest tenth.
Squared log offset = 1.1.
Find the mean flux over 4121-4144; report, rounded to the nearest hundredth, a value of 1.57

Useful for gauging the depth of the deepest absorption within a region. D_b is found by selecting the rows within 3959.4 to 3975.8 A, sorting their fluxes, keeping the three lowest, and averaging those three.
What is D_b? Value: 1.28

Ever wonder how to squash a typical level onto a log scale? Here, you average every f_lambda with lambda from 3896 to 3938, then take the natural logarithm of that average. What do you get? 0.33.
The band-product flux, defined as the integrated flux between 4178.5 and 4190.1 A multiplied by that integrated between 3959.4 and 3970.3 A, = 300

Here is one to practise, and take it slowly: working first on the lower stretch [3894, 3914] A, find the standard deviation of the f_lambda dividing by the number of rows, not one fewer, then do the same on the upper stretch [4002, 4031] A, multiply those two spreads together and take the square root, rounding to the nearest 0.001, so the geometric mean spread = 0.139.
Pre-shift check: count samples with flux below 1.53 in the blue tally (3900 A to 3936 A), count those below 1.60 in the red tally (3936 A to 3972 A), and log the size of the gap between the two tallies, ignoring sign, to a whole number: 2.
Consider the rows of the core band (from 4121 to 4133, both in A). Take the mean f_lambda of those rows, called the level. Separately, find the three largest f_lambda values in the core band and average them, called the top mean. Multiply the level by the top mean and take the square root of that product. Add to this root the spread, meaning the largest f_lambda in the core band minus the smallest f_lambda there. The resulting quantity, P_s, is 1.84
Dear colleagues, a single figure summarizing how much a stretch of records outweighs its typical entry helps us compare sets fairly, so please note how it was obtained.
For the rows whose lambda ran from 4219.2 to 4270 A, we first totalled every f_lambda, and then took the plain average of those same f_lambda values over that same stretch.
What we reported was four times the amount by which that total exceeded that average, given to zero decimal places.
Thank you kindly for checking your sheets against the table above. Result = 159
